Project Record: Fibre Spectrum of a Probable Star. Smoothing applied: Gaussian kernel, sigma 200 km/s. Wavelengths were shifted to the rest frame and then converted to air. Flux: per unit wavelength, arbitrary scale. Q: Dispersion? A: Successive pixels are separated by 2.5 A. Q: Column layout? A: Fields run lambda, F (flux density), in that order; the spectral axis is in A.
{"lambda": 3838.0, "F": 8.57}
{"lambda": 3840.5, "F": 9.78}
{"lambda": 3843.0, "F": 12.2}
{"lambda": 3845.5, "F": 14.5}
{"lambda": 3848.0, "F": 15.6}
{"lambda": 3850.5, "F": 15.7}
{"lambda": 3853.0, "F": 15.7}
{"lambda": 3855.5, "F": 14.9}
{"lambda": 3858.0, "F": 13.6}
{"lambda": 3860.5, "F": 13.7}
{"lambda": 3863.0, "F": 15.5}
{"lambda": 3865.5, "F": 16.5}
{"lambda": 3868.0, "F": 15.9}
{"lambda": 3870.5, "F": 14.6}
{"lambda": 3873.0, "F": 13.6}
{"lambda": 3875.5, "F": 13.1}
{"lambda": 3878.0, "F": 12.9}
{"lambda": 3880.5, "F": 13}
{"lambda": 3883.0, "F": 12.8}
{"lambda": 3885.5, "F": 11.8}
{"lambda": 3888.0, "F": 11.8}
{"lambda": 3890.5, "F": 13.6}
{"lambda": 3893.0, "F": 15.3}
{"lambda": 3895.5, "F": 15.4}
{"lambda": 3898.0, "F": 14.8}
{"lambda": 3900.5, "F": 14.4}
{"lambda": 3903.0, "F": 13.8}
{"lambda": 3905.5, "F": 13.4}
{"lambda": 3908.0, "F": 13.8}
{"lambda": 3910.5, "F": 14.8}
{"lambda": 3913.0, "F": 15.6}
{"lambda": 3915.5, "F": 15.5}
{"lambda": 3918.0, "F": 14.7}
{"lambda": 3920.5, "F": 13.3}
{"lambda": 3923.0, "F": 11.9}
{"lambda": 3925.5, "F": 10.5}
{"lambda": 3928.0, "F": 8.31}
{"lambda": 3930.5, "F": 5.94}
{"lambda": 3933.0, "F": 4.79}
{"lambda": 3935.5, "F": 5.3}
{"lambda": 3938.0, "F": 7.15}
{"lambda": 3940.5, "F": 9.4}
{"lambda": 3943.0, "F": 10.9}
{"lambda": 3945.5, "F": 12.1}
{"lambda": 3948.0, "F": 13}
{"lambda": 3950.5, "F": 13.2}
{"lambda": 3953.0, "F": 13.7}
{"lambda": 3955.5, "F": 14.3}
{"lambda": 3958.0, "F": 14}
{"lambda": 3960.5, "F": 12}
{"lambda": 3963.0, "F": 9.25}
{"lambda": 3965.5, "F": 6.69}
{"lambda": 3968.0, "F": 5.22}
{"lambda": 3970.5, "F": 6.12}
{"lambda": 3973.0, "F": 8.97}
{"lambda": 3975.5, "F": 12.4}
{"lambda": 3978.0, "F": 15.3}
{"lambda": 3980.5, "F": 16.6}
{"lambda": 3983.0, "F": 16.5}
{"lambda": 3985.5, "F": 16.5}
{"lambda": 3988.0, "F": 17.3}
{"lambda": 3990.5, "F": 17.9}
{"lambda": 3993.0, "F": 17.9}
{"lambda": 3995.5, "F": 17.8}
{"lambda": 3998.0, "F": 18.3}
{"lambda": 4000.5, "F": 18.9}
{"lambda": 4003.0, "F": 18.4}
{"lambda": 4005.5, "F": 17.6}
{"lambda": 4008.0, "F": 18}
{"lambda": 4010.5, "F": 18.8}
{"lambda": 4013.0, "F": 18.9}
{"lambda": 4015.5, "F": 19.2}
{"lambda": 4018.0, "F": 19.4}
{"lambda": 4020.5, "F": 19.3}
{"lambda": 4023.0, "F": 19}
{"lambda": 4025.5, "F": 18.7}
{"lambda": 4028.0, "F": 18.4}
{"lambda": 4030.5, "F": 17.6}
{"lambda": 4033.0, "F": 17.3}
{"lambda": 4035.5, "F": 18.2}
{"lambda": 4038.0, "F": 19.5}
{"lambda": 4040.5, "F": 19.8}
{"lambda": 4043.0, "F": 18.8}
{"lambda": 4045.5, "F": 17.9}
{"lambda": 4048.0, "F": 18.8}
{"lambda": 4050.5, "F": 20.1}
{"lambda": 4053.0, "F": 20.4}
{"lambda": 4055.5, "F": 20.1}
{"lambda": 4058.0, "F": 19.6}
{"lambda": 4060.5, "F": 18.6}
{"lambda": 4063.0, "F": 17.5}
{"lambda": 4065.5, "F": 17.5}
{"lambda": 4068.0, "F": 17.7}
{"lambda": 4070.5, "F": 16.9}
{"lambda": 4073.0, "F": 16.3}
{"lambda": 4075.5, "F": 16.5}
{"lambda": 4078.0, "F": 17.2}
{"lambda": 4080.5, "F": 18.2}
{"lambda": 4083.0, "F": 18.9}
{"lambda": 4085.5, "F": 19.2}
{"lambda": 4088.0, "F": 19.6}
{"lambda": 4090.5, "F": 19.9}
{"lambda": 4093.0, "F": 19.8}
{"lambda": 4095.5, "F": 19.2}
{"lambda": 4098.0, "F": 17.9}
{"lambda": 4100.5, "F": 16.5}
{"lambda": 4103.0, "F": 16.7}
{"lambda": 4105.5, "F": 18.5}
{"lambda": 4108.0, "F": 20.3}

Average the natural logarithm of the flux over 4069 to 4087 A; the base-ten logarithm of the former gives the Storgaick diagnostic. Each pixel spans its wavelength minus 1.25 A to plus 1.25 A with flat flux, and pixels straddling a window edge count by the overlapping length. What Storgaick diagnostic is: 0.46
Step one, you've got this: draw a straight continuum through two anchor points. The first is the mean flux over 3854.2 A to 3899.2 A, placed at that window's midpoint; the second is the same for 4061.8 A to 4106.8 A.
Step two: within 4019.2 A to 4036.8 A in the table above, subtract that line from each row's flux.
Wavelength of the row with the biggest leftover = 4020.5 A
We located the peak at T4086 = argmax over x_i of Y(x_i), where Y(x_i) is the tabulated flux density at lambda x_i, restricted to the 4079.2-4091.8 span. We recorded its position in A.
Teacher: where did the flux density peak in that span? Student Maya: 4090.5 A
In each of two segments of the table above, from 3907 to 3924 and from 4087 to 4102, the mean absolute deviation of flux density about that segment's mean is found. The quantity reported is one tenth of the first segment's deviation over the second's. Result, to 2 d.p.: 0.10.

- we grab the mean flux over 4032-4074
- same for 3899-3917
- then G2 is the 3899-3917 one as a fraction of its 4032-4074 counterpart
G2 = 0.781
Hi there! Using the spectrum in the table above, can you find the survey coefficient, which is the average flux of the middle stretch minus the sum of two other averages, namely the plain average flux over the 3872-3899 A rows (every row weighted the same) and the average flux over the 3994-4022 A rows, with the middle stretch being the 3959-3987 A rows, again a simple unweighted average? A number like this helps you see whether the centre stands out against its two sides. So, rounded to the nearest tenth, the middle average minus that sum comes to -20.6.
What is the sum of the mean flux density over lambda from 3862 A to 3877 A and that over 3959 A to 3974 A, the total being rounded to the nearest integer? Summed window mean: 23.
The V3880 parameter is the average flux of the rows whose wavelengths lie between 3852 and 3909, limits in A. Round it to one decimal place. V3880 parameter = 14.1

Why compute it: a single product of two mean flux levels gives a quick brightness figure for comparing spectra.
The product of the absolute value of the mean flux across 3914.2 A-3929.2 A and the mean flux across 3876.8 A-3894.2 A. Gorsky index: 161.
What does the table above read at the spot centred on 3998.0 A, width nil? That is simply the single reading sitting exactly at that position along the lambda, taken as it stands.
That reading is 18.3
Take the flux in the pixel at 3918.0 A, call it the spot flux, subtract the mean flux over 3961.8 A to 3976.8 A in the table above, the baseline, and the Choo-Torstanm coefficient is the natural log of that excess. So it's 1.9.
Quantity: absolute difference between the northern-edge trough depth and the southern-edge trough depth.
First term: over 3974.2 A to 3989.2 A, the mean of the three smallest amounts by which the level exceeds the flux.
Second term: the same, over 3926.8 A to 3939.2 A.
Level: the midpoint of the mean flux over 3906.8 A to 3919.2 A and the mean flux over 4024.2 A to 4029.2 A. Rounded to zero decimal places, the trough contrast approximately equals 10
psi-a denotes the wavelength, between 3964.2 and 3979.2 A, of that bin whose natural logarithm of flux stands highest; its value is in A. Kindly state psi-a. 3978.0 A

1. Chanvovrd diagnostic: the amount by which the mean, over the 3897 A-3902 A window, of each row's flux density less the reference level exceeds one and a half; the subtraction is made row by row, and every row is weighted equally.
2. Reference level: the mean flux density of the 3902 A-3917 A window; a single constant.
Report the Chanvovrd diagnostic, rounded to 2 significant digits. -1.4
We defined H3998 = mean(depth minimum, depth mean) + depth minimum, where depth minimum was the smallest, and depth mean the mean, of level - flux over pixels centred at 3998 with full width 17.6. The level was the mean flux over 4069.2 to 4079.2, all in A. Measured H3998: -4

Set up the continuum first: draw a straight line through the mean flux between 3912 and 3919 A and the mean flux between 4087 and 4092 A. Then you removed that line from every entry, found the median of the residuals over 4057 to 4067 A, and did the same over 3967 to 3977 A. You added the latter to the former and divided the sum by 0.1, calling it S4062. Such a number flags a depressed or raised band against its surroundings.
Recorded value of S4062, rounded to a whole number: -102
